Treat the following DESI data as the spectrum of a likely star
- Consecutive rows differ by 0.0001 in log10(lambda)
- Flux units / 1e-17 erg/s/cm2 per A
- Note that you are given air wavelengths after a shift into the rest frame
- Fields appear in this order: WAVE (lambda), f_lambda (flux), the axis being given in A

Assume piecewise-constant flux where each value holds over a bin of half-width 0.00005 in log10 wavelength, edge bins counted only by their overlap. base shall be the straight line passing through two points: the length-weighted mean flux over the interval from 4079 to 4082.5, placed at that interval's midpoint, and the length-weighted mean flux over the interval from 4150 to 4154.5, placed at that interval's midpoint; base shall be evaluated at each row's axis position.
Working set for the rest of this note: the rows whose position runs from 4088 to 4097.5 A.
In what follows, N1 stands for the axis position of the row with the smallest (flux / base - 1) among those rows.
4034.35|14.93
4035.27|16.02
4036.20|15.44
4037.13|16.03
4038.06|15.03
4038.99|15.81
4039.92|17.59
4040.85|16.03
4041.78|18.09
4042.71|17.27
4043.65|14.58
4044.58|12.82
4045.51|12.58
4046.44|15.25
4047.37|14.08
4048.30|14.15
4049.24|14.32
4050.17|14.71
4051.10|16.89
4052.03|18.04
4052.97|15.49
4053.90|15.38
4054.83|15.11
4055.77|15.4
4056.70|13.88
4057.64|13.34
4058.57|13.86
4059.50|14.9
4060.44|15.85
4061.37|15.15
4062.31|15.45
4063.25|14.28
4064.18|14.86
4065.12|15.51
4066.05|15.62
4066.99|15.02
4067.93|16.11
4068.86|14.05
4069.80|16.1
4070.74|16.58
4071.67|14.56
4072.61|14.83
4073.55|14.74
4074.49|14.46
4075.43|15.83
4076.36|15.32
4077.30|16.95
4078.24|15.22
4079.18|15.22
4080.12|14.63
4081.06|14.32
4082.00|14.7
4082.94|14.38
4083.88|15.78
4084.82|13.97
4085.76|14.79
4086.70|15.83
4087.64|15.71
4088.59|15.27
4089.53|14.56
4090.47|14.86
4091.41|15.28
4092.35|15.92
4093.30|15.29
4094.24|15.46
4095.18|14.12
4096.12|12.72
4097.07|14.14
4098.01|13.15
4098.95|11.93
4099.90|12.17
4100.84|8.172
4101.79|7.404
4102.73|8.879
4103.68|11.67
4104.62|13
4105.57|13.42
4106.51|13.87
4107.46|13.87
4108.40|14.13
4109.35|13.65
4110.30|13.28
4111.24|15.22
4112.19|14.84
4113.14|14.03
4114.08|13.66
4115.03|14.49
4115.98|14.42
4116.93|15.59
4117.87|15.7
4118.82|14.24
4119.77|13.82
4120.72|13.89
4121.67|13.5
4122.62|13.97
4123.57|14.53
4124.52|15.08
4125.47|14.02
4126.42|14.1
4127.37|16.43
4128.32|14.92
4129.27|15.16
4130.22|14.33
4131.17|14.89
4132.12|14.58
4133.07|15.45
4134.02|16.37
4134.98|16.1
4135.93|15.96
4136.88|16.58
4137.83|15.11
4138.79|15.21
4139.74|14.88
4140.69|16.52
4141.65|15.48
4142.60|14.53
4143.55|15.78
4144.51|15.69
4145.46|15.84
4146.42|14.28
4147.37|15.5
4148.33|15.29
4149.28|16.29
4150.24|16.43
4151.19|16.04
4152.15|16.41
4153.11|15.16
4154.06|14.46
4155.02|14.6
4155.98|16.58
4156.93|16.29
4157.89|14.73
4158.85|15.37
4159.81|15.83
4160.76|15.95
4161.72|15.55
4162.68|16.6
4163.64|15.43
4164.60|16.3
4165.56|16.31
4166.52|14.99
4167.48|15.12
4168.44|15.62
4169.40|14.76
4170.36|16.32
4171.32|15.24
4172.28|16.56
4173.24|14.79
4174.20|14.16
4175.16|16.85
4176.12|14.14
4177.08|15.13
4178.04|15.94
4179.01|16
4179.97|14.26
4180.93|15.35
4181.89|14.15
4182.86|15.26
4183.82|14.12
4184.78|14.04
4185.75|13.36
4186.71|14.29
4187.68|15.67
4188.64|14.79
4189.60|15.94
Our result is 4096.12 A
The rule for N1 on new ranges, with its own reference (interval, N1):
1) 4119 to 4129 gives 4121.67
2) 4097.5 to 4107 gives 4101.79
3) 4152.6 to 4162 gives 4154.06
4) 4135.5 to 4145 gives 4142.60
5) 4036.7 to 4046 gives 4045.51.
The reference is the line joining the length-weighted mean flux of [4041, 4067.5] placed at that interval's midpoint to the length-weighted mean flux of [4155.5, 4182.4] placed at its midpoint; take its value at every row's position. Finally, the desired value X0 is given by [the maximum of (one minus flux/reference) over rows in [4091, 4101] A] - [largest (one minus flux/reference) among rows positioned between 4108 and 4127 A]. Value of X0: 0.33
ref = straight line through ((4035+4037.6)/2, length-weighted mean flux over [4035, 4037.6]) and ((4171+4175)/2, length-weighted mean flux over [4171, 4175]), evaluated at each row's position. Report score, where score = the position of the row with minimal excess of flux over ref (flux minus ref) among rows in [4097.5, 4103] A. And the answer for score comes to 4101.79 A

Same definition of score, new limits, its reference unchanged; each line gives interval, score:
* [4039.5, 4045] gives 4044.58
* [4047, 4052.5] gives 4047.37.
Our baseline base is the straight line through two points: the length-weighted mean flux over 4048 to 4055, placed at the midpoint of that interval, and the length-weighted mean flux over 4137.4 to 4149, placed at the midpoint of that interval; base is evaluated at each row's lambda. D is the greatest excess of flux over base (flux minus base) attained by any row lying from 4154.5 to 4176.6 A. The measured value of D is 1.56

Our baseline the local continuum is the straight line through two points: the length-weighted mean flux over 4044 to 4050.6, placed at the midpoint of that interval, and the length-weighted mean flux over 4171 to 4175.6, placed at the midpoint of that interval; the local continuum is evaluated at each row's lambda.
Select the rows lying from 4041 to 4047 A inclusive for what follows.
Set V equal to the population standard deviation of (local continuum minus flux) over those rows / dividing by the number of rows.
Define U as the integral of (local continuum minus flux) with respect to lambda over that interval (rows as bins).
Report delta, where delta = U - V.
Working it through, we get -9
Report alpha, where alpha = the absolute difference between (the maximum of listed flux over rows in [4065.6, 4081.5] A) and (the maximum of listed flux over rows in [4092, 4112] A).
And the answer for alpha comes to 1.0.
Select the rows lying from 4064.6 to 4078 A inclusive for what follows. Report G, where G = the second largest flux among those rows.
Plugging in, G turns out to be 16.58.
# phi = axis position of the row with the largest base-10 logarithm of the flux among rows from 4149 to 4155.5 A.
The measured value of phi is 4150.24 A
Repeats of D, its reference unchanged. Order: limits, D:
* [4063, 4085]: 1.45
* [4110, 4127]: 0.29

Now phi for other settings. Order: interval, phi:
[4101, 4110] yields 4108.40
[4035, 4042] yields 4041.78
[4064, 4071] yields 4070.74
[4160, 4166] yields 4162.68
